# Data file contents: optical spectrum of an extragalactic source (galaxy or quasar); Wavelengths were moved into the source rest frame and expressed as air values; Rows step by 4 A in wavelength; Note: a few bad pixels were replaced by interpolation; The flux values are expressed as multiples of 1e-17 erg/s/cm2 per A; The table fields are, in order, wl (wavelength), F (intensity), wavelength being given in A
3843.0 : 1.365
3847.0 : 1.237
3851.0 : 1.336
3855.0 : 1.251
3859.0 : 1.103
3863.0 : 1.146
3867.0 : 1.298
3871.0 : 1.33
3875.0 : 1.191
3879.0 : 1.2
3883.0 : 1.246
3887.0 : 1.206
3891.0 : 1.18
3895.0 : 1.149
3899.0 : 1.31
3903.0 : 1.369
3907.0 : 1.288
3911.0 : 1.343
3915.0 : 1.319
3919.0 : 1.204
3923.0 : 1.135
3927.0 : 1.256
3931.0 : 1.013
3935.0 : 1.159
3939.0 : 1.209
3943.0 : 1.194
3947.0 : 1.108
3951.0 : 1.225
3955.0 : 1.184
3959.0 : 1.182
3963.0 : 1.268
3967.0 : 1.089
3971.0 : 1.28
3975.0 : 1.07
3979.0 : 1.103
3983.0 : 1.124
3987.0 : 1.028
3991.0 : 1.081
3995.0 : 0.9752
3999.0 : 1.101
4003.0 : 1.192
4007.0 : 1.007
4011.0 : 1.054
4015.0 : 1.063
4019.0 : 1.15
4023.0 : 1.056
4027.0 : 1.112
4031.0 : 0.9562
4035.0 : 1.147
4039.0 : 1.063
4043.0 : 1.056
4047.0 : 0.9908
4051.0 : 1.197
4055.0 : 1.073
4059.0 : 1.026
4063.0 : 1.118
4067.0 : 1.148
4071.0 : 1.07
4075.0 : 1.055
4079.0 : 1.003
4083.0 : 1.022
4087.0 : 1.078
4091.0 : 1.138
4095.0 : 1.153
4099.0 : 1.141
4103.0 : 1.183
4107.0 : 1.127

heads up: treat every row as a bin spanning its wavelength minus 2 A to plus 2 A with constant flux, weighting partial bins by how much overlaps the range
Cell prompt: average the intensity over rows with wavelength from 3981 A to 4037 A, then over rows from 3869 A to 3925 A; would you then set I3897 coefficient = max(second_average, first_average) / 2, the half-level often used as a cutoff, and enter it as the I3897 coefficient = 0.62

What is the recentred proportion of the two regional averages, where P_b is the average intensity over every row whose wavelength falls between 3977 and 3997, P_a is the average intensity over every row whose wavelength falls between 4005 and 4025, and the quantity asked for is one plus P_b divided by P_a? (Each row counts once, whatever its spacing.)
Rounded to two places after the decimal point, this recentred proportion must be 2.00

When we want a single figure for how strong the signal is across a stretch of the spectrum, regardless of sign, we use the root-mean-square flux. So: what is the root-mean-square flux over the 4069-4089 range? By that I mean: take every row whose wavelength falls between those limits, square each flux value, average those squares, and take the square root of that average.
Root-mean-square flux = 1.05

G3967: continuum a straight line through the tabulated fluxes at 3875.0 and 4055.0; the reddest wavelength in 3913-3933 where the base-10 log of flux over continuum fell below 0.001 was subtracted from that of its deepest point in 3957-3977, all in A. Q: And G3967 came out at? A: 44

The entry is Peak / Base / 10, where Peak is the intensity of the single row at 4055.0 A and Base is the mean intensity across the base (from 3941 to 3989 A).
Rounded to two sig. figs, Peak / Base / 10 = 0.093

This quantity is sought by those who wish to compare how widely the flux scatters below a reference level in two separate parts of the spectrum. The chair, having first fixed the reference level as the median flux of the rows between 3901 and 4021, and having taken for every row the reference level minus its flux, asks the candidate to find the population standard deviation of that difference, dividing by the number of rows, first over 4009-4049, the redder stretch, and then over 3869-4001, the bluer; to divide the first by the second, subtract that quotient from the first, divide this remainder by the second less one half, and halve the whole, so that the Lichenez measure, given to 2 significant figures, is 0.67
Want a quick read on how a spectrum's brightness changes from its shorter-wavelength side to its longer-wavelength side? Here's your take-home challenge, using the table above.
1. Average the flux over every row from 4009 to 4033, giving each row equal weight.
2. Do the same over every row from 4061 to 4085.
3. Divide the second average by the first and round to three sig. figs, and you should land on 1.00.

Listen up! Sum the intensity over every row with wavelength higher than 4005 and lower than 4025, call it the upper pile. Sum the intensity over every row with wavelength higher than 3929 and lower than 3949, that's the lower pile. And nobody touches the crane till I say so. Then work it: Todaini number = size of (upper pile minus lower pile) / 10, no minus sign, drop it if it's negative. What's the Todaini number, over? 0.035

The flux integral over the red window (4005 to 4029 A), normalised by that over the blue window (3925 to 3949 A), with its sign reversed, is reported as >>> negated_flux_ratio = -0.93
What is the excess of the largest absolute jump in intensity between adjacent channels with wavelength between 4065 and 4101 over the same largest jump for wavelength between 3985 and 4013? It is -0.11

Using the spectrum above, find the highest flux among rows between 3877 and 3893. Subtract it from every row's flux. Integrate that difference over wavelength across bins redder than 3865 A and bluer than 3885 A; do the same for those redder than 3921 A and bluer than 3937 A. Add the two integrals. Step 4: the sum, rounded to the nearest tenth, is -1.5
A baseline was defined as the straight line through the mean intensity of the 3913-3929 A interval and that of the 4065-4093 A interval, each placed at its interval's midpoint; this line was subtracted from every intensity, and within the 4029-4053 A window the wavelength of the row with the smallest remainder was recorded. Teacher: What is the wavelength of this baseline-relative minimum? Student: 4031.0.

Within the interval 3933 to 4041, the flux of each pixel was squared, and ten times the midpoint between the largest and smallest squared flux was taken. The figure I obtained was 12.8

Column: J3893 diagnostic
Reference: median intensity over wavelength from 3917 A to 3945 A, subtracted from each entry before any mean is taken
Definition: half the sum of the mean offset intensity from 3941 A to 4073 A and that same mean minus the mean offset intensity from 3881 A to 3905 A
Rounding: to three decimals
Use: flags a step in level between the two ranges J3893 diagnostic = -0.113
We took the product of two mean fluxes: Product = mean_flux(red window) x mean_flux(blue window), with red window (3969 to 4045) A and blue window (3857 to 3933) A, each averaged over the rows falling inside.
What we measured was 1.33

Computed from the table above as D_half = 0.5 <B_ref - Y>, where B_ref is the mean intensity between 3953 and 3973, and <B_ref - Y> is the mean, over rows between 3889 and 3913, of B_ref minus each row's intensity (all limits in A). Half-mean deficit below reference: -0.04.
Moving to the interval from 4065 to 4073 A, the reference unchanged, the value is 0.05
